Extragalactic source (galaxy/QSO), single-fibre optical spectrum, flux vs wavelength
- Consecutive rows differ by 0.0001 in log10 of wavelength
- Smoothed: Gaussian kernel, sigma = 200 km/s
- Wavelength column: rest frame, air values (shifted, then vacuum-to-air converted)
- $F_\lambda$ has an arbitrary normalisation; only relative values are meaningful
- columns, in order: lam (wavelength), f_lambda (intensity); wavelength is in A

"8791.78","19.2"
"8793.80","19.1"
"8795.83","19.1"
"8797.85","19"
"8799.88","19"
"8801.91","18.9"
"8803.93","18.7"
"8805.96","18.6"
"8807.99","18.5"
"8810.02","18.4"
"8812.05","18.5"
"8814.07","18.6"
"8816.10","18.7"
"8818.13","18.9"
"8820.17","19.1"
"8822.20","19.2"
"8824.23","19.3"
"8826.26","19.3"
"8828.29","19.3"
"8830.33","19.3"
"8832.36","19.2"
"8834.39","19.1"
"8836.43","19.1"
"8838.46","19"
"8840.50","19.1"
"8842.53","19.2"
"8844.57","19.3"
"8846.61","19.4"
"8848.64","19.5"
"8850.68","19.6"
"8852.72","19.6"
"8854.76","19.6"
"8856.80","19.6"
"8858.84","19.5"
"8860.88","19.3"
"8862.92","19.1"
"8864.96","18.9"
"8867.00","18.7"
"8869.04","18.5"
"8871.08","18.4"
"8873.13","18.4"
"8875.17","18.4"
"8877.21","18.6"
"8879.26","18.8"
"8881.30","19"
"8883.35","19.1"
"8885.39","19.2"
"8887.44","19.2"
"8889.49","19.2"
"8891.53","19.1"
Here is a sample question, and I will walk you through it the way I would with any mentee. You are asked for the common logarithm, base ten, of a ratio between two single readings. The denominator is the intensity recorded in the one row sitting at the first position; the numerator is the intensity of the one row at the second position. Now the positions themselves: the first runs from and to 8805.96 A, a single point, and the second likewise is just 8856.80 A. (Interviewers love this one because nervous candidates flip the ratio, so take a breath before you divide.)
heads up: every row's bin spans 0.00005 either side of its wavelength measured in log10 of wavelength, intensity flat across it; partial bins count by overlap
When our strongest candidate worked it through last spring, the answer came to 0.023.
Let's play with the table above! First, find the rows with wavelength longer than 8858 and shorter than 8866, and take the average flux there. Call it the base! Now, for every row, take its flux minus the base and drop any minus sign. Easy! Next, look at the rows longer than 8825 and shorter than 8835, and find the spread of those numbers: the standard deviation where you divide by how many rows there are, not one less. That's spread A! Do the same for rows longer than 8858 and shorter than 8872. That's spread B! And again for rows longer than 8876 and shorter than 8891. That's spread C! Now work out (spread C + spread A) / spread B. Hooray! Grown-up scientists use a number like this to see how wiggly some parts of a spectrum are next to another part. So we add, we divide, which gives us 1.0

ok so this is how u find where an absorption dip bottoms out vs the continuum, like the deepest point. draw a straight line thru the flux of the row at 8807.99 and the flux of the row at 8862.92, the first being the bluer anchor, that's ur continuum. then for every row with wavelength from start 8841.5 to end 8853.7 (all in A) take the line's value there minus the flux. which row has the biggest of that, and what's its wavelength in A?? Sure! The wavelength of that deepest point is 8842.53 A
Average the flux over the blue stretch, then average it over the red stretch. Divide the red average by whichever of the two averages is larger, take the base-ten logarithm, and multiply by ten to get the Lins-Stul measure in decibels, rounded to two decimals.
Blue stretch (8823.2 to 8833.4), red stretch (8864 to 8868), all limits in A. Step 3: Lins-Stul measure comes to -0.11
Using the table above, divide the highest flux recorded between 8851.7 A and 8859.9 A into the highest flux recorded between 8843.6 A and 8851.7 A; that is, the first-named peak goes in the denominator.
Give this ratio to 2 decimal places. 1.00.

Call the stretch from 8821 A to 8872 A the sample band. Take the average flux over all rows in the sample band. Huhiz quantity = 19.2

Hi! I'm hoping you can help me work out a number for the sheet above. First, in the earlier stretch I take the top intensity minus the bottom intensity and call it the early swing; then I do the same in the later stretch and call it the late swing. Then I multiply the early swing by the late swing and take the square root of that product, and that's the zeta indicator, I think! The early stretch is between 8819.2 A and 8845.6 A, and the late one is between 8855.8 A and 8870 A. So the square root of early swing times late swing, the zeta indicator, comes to 0.57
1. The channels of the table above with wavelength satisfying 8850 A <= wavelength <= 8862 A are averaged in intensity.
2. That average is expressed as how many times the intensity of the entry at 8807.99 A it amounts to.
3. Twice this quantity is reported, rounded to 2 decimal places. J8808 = 2.11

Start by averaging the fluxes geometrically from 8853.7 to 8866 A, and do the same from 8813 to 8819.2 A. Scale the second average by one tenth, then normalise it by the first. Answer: 0.097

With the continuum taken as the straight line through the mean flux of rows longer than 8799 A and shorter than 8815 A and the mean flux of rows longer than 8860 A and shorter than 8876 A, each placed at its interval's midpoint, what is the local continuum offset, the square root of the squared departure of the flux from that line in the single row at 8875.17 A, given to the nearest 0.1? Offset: 0.3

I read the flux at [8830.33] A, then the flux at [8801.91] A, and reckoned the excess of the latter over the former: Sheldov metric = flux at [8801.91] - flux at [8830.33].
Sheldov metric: -0.4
